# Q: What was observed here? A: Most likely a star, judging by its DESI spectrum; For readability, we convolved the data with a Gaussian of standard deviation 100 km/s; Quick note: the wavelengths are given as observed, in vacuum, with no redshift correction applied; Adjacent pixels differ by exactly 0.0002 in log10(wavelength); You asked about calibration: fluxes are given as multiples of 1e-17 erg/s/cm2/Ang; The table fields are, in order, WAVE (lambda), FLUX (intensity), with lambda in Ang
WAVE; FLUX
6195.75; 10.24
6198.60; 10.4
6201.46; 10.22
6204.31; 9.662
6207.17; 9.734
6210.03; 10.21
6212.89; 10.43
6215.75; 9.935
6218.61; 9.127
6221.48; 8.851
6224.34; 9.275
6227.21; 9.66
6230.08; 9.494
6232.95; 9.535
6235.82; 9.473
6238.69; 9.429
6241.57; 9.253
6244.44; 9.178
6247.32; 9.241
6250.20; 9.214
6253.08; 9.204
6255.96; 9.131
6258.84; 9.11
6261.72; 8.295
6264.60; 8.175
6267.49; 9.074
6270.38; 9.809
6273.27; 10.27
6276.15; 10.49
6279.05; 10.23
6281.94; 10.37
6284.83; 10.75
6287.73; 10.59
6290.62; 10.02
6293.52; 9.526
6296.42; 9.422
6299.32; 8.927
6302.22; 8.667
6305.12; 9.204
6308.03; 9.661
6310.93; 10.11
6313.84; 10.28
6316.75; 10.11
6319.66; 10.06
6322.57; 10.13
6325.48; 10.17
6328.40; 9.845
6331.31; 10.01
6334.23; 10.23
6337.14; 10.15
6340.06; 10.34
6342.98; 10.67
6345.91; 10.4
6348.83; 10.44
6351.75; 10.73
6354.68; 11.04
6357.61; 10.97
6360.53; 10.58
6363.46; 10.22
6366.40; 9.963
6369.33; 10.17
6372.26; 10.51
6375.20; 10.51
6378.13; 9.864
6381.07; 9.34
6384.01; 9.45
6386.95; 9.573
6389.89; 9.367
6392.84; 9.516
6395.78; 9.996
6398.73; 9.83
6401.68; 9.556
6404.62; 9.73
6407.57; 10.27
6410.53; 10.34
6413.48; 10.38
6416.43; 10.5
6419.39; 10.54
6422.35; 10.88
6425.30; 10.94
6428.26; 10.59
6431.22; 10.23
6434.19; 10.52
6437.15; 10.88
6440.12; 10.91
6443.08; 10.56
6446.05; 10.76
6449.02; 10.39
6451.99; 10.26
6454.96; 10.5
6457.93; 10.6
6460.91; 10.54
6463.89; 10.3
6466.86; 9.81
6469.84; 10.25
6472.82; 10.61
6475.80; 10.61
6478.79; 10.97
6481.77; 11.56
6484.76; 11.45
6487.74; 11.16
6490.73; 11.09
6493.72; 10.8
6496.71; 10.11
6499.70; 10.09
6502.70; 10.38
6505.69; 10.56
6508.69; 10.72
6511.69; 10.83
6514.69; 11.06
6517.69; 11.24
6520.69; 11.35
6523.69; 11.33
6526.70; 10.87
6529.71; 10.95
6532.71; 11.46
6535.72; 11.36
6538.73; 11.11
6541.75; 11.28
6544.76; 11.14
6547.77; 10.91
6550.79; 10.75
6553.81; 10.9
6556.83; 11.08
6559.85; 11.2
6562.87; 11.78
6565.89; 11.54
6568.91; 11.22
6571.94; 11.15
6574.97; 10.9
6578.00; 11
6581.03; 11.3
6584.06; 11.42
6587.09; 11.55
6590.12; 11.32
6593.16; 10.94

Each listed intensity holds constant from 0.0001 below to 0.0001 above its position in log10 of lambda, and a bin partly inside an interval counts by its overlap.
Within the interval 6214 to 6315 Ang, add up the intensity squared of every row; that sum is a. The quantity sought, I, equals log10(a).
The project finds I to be 3.5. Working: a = 3181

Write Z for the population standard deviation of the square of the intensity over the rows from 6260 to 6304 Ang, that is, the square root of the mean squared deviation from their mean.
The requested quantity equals 15.6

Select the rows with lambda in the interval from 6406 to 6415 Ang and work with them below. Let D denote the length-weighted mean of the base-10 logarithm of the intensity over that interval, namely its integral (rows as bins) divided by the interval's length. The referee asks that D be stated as 1.01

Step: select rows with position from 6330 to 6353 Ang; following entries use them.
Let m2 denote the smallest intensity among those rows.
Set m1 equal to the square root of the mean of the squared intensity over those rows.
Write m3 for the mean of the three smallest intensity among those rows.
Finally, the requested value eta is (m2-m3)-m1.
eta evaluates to -10.5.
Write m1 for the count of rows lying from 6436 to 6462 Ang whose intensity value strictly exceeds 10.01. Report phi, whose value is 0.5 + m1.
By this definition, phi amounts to 9.5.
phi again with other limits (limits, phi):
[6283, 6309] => 3.5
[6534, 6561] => 9.5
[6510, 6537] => 9.5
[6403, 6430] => 8.5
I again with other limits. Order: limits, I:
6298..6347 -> 3.2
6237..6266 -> 2.9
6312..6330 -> 2.8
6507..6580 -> 3.5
